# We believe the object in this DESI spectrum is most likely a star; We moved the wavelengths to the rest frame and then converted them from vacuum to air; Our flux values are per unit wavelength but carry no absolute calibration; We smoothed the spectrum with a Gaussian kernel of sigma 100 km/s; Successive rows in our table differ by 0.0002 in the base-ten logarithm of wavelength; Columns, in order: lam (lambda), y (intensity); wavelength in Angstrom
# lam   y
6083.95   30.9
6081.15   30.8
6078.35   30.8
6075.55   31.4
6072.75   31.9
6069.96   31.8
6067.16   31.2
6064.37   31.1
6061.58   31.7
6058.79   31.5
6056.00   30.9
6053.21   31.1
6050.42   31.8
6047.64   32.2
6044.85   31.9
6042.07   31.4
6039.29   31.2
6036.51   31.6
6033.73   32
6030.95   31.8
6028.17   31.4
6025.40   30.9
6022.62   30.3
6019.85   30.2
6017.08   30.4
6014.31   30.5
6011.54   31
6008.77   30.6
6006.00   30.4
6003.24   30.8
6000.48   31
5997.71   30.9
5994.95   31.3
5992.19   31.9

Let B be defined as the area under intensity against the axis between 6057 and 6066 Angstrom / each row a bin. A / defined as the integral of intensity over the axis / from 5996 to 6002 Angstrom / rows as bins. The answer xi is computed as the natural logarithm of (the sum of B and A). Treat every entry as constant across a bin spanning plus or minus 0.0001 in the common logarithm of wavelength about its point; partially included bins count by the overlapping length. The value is 6.15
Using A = 186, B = 283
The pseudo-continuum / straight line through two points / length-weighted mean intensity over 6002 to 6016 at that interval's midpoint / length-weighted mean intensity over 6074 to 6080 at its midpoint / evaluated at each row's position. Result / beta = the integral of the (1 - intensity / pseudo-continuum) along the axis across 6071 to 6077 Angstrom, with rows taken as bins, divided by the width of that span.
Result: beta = -0.019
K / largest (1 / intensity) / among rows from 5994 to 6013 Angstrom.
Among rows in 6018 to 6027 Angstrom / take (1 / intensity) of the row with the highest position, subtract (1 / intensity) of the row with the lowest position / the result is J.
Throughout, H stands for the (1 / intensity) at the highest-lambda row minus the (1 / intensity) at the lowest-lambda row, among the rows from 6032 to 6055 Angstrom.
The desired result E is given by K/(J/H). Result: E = -0.04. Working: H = 0.0009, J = -0.0008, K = 0.0329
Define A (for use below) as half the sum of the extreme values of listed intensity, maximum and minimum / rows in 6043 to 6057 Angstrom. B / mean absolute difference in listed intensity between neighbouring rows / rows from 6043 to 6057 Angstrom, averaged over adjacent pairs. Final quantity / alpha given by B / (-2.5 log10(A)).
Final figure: -0.1067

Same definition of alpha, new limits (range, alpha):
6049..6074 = -0.1035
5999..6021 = -0.0769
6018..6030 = -0.1075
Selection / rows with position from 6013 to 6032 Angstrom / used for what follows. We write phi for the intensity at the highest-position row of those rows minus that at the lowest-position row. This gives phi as 1.3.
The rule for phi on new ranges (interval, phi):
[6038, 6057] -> -0.3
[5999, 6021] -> -0.8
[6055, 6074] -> 1.0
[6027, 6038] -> 0.2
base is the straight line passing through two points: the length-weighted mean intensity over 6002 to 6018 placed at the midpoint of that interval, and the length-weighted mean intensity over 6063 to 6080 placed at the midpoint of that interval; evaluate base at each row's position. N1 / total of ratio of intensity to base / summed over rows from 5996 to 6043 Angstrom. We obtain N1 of 17.1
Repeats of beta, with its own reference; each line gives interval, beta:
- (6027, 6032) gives -0.026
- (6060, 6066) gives -0.013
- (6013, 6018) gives 0.008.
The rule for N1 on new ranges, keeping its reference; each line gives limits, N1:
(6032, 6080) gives 17.2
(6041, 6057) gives 6.1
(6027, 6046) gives 7.2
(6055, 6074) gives 7.0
